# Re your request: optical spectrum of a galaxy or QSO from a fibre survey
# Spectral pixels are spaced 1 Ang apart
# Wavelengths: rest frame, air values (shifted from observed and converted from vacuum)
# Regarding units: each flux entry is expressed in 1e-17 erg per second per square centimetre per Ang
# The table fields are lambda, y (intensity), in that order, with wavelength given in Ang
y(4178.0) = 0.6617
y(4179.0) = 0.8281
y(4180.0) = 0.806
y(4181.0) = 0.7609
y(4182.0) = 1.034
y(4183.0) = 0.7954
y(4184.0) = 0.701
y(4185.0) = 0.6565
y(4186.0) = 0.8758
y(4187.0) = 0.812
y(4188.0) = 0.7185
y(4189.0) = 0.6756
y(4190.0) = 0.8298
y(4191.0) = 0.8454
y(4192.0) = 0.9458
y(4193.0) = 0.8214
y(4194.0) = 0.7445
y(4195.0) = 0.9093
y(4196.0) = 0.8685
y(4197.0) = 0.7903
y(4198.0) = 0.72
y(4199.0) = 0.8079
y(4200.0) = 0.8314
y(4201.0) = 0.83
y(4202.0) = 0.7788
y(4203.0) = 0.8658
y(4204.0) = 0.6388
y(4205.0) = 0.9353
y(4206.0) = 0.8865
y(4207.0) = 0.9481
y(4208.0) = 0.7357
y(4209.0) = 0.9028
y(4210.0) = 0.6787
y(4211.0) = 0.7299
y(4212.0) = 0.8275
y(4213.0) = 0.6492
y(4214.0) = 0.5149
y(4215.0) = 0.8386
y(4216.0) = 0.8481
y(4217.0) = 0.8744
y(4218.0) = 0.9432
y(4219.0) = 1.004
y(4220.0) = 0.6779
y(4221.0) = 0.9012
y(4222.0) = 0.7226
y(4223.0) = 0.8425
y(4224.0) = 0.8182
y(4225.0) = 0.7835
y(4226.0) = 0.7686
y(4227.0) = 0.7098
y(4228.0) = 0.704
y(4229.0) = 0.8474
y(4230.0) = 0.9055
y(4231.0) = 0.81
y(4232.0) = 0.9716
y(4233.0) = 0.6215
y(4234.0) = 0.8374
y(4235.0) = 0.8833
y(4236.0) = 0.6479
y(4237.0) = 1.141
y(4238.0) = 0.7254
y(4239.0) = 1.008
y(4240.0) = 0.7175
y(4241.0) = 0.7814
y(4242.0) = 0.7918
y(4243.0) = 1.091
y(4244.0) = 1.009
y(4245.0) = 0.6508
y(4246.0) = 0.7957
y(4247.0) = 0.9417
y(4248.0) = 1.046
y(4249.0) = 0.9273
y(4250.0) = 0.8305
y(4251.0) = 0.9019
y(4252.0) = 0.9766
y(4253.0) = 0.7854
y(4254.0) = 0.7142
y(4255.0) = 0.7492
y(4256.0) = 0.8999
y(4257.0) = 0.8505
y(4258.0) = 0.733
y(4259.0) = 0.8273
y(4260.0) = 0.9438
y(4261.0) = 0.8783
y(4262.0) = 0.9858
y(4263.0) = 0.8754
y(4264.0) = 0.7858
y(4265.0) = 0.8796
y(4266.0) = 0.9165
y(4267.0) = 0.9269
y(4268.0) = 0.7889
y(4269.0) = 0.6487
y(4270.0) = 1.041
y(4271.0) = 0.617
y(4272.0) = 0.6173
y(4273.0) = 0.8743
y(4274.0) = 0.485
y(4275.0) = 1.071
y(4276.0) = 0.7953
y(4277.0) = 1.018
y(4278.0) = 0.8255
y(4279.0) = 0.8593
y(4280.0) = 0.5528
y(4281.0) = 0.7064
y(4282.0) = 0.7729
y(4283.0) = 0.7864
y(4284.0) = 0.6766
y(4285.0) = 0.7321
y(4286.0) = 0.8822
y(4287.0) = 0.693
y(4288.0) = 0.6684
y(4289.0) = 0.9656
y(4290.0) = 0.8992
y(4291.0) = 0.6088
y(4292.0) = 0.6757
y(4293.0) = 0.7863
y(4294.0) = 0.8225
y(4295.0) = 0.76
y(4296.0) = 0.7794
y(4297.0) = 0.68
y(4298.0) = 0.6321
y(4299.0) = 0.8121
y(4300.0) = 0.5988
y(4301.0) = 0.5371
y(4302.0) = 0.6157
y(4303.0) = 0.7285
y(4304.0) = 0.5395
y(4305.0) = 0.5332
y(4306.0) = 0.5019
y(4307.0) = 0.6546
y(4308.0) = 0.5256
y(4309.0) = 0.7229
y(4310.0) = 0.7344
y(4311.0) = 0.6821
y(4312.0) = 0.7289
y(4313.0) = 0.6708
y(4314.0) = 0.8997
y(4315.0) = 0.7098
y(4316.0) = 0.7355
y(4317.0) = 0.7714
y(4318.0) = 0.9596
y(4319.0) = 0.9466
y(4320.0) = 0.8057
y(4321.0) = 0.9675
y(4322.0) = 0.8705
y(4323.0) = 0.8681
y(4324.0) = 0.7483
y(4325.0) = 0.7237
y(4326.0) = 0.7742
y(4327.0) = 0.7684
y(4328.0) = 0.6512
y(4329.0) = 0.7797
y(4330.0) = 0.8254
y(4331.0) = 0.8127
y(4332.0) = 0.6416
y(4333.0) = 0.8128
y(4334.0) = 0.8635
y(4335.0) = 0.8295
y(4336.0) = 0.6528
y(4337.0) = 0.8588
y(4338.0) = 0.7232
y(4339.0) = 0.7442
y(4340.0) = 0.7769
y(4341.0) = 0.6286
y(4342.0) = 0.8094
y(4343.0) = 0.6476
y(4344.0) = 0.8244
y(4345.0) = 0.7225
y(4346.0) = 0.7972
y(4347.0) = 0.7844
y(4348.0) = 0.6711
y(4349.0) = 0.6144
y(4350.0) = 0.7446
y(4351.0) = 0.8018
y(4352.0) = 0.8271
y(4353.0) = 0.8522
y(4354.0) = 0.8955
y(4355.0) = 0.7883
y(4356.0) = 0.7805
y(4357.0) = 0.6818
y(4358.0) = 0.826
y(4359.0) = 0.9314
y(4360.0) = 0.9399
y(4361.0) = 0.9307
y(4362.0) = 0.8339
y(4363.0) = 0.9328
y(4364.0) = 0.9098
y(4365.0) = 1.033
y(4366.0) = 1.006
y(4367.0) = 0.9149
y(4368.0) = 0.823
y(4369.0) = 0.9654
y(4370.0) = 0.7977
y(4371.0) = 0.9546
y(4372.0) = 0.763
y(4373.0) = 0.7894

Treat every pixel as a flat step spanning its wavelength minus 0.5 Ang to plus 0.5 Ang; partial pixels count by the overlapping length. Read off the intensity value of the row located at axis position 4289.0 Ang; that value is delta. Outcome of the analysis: 0.9656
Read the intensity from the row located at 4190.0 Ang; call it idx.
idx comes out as 0.8298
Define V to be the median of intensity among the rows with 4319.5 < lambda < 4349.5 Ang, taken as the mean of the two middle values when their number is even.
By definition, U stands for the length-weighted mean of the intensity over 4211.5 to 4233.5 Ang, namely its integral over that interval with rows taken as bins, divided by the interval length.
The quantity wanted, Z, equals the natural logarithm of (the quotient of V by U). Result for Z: -0.03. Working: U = 0.799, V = 0.778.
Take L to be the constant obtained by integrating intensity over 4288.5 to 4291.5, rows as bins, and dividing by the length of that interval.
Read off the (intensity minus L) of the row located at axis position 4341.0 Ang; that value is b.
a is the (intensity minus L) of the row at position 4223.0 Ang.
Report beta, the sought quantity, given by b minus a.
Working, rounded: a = 0.018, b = -0.20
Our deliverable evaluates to -0.21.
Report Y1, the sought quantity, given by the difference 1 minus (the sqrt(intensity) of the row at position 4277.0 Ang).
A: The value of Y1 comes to -0.01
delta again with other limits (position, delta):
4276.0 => 0.7953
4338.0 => 0.7232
